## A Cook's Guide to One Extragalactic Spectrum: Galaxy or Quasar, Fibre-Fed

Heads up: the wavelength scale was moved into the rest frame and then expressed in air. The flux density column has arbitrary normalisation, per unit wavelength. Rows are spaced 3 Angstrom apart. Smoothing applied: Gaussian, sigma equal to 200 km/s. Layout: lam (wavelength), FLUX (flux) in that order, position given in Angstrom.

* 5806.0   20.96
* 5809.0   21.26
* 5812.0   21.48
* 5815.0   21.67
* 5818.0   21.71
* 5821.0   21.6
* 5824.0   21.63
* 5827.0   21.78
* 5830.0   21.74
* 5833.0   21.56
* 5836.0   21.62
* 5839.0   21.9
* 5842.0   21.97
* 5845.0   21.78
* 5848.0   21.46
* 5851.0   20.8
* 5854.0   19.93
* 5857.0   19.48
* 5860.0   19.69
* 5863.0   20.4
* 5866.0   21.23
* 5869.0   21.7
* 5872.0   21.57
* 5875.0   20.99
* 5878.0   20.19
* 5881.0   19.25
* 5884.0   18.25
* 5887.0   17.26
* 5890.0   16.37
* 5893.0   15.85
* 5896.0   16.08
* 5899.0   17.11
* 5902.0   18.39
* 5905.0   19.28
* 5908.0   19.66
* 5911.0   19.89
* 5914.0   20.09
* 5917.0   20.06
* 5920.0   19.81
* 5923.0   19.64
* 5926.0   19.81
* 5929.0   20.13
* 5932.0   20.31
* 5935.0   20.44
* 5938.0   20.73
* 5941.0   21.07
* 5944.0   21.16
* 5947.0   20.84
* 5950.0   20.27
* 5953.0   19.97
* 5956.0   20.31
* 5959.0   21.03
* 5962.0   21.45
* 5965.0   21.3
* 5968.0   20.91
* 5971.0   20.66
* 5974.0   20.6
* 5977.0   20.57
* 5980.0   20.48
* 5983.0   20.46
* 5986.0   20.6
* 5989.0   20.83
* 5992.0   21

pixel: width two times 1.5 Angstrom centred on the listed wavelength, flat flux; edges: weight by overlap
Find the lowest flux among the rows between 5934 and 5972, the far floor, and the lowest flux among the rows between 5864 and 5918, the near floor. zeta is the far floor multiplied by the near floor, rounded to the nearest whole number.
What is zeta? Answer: 317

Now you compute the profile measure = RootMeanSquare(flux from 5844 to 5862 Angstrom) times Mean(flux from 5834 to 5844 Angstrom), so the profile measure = 448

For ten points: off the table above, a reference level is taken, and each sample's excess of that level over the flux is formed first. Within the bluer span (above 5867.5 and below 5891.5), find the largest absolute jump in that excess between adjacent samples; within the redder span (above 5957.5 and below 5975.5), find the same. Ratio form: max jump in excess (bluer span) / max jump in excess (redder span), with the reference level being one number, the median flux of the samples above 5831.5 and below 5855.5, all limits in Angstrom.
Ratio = 2.4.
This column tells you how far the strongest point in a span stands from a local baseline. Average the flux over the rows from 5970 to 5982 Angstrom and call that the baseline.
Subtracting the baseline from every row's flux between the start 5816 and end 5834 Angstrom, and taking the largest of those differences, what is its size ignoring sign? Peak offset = 1.2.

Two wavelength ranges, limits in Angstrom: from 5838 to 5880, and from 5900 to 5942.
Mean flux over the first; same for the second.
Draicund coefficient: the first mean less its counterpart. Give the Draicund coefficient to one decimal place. 1.0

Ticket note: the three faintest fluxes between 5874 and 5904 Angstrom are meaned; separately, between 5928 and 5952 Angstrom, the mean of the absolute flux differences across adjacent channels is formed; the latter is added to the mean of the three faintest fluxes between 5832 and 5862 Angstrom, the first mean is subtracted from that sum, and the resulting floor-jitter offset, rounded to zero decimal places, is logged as 4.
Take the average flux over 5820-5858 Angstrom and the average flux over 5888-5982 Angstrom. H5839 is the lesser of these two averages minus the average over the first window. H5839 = -1.5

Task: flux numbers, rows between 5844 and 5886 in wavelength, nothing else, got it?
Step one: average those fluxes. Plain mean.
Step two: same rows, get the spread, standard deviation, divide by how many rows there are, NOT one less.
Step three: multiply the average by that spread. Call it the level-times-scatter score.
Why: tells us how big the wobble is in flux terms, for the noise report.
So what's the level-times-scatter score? 21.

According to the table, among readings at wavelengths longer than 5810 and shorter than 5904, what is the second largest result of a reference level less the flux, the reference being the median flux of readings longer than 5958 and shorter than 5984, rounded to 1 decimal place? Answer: 4.6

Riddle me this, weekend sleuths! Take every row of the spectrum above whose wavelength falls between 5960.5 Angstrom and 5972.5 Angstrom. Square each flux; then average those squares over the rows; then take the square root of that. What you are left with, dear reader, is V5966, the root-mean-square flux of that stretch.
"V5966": 21.1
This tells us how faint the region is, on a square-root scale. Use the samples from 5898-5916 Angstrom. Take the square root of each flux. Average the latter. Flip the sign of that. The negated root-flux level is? -4.37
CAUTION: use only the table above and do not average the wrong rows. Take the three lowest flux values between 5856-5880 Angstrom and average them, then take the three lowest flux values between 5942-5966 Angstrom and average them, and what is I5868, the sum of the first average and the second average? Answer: 40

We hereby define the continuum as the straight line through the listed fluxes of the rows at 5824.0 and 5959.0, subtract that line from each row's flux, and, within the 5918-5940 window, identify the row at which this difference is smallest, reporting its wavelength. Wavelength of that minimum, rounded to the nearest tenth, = 5923.0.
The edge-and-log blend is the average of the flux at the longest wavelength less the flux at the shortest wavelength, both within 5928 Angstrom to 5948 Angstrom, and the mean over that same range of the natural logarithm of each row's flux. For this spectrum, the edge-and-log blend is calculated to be 1.87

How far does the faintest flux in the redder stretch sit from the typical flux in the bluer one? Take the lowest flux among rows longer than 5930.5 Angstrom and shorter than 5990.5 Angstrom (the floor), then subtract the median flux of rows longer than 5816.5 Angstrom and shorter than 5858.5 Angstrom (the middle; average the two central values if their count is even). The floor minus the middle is -1.7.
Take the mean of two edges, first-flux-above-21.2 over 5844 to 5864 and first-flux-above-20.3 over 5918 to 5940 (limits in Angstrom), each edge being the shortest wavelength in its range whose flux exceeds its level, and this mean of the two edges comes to 5888.5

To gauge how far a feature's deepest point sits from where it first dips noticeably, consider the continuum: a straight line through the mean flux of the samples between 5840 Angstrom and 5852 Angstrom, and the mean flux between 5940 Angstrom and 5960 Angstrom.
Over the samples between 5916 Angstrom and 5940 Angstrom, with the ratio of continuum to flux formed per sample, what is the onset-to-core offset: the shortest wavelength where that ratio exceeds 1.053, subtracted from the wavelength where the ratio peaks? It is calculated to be 3 Angstrom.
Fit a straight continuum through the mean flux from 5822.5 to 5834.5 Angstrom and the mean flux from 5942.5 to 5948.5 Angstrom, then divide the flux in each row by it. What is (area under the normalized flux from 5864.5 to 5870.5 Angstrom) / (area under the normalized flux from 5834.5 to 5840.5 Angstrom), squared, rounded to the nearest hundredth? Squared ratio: 0.99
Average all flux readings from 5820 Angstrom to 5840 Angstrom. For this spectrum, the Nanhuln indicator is 21.7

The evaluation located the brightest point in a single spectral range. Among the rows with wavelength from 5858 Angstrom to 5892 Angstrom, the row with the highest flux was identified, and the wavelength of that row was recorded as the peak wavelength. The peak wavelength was 5869.0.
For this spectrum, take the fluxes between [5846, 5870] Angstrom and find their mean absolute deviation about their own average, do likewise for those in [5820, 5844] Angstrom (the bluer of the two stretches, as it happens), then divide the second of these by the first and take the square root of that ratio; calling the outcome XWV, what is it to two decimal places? 0.42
